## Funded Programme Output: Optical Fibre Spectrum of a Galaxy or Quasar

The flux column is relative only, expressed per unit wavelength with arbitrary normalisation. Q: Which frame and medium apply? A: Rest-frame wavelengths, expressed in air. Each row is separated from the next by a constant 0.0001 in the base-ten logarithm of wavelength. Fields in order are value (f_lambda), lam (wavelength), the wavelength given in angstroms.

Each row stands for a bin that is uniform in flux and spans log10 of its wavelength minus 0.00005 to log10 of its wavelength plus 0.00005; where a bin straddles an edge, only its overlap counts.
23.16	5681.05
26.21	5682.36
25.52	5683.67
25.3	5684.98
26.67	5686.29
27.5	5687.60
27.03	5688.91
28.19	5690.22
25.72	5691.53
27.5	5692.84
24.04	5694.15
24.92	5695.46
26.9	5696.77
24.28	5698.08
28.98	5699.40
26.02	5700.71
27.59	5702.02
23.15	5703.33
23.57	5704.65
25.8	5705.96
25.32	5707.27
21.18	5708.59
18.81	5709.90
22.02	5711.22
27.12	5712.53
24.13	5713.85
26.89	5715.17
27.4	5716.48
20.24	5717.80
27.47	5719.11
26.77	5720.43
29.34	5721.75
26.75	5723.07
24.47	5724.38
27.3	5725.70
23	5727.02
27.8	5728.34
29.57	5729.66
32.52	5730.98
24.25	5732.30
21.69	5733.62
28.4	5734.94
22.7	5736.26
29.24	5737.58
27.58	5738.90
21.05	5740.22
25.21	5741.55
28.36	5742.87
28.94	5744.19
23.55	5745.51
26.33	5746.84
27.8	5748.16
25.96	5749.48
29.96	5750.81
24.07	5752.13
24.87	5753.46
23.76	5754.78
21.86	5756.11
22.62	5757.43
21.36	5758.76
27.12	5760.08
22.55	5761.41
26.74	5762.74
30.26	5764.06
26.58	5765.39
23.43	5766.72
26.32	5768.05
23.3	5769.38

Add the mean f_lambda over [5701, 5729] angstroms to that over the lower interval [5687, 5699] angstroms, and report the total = 51.3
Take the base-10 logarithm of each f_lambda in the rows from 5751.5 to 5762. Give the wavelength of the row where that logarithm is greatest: 5760.08 angstroms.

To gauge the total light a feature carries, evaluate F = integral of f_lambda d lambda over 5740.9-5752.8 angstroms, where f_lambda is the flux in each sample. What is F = 318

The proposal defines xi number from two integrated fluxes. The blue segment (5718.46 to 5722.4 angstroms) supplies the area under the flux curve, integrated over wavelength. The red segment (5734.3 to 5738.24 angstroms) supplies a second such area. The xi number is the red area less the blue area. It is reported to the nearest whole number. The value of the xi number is -4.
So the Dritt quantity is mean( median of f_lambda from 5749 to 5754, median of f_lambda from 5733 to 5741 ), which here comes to 25.3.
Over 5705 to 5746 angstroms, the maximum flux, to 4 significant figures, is 32.52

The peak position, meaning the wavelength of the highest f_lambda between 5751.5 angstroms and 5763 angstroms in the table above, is 5760.08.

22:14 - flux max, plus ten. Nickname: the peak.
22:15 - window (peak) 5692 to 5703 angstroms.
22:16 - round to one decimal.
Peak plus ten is 39.0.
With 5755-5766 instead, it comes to 40.3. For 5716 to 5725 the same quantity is 39.3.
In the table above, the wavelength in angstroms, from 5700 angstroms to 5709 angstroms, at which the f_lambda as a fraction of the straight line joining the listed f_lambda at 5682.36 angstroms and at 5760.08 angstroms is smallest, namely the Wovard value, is 5708.59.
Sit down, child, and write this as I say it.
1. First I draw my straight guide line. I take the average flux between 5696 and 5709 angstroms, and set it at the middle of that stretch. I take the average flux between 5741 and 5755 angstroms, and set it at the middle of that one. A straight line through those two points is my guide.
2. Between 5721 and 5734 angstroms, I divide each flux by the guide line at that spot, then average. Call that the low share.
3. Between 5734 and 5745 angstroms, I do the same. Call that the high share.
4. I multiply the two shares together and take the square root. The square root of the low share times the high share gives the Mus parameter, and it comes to 1.02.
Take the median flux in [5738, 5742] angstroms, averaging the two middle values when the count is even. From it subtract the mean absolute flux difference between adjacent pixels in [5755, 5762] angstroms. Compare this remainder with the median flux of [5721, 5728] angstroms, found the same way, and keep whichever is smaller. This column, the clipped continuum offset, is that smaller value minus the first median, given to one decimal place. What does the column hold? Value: -3.1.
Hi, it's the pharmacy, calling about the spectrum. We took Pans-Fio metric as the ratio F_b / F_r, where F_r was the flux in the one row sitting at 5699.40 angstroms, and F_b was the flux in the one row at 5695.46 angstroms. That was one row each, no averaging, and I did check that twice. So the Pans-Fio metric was 0.86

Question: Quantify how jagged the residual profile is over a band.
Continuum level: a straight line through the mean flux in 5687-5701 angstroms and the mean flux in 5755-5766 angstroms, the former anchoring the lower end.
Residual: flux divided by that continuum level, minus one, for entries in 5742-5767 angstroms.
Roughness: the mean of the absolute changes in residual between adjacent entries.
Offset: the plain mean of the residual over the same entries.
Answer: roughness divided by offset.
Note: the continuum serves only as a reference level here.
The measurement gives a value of 5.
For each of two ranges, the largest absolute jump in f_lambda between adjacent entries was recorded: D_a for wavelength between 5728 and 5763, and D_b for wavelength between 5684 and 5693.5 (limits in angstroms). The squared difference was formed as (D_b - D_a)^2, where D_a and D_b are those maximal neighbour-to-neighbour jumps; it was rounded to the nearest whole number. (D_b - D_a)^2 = 34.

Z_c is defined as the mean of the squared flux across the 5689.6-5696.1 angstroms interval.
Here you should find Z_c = 682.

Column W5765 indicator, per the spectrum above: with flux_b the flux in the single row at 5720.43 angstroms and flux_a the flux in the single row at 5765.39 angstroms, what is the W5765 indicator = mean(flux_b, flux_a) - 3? 23.7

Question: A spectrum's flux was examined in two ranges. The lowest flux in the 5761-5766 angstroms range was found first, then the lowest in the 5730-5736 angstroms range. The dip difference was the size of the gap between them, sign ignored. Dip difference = 0.9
